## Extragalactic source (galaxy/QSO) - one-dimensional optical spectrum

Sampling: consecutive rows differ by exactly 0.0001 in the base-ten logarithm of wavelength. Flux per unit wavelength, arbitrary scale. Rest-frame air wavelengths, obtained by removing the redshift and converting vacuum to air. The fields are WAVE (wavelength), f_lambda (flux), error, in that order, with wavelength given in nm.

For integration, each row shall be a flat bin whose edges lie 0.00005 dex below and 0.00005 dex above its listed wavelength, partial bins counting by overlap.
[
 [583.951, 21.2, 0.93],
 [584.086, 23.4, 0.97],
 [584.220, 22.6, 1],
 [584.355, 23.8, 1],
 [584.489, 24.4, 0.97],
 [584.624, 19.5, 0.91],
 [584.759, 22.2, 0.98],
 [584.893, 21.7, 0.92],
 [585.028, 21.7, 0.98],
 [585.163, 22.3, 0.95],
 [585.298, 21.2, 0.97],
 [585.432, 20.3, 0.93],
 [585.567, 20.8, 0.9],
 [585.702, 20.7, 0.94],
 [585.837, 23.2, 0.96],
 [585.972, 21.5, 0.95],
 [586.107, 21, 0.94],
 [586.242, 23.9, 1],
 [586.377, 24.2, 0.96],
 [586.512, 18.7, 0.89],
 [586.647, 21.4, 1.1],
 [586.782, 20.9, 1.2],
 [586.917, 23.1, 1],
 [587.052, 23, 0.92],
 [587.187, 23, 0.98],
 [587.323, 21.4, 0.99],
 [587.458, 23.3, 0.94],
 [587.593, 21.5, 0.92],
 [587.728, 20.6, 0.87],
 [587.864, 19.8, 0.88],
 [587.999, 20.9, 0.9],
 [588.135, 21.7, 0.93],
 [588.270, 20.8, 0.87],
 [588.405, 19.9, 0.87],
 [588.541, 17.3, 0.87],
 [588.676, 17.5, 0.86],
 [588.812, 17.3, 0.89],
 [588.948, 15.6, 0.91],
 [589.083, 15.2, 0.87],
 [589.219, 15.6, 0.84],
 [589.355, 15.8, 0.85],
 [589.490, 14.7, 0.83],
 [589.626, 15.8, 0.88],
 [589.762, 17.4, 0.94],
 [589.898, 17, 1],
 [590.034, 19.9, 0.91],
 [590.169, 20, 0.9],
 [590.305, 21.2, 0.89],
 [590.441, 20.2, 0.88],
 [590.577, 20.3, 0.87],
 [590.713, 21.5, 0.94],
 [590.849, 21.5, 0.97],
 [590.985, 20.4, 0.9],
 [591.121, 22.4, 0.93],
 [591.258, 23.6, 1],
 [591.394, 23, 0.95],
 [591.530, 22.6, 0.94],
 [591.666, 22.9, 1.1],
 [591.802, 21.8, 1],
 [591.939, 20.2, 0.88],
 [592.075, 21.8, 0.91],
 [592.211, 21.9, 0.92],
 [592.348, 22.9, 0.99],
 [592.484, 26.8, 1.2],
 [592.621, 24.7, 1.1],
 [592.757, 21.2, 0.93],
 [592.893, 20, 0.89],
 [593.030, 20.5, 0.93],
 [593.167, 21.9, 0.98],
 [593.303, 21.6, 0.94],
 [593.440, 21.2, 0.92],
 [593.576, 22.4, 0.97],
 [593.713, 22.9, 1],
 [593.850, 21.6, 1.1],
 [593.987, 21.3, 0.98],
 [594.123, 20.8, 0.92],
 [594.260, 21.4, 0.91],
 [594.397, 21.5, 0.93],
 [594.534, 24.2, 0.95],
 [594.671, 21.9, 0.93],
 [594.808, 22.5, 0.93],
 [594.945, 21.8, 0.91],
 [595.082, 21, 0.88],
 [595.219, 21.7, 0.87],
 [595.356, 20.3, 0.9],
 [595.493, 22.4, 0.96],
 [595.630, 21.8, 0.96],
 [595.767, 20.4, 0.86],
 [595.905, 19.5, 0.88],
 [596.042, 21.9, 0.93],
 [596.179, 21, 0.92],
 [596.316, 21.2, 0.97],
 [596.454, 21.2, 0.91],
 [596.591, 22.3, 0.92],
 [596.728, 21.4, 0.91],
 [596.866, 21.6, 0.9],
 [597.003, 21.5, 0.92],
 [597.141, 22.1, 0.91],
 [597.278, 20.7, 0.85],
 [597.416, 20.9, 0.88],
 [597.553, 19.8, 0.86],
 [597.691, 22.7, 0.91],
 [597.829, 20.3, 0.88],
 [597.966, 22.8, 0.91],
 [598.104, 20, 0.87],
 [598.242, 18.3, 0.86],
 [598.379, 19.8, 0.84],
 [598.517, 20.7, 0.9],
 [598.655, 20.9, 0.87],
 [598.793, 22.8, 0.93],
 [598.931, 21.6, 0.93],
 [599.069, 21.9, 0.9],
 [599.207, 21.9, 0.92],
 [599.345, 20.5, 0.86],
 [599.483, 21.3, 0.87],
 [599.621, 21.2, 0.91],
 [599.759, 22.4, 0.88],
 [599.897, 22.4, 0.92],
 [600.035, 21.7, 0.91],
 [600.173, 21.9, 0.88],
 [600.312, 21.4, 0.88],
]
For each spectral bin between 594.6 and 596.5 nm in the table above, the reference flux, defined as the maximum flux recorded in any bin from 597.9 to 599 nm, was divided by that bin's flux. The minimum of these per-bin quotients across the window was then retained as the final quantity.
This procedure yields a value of 1.01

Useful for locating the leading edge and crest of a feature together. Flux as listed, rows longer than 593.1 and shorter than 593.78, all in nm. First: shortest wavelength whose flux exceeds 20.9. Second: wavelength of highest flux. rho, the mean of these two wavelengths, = 593.44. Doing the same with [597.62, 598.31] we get 597.83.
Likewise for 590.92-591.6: 591.19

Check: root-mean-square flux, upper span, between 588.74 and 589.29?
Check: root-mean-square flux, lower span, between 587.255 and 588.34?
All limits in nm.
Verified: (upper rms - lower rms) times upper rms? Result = -85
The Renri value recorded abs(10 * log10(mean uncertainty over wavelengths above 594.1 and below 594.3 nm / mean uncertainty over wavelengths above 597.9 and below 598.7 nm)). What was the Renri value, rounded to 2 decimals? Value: 0.19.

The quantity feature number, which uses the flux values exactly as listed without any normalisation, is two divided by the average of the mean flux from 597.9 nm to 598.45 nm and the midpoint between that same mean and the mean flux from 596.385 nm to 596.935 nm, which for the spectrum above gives 0.0972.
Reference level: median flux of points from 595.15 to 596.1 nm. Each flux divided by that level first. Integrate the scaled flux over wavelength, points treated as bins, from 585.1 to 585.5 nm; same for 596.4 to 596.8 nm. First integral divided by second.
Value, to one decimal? 1.0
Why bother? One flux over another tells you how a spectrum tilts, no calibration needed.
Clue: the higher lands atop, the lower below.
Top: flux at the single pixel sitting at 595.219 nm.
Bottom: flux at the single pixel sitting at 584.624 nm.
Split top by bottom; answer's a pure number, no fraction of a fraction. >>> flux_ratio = 1.11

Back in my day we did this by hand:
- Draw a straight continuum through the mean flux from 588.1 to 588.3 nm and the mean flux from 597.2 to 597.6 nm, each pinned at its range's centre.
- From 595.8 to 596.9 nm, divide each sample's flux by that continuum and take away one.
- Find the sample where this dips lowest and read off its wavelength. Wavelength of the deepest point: 595.905 nm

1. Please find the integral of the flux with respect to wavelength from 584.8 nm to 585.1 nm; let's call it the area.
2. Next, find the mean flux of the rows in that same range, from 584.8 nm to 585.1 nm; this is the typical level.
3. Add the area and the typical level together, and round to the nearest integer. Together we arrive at 28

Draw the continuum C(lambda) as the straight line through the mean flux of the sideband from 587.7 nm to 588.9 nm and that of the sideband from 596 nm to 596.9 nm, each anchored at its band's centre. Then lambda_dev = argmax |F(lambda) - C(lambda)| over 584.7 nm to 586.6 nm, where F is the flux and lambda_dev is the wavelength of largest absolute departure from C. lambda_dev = 586.377 nm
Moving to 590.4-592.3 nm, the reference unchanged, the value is 591.258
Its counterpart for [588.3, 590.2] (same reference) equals 589.490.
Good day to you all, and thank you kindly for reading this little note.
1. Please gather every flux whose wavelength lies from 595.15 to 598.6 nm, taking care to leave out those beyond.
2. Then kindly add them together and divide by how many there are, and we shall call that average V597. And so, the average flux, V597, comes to 21.1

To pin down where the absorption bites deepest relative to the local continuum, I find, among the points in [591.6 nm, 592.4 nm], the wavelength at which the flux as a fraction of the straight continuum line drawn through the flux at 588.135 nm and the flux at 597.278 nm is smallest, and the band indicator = 591.939 nm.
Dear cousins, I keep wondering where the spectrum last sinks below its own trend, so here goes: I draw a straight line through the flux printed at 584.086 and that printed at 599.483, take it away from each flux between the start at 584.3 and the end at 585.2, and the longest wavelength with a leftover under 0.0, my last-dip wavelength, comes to 585.163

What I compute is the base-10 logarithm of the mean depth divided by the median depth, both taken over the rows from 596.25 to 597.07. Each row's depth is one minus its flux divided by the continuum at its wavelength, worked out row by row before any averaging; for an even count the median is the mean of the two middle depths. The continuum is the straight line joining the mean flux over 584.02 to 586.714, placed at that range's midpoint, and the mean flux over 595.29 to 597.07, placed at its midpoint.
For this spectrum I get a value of 0.12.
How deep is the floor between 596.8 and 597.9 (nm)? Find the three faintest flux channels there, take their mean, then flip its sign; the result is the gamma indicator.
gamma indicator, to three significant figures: -20.3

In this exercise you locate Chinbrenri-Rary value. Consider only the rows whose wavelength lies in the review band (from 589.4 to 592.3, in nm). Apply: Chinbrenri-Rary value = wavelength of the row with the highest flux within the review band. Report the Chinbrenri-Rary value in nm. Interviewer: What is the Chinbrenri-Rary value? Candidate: 591.258 nm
